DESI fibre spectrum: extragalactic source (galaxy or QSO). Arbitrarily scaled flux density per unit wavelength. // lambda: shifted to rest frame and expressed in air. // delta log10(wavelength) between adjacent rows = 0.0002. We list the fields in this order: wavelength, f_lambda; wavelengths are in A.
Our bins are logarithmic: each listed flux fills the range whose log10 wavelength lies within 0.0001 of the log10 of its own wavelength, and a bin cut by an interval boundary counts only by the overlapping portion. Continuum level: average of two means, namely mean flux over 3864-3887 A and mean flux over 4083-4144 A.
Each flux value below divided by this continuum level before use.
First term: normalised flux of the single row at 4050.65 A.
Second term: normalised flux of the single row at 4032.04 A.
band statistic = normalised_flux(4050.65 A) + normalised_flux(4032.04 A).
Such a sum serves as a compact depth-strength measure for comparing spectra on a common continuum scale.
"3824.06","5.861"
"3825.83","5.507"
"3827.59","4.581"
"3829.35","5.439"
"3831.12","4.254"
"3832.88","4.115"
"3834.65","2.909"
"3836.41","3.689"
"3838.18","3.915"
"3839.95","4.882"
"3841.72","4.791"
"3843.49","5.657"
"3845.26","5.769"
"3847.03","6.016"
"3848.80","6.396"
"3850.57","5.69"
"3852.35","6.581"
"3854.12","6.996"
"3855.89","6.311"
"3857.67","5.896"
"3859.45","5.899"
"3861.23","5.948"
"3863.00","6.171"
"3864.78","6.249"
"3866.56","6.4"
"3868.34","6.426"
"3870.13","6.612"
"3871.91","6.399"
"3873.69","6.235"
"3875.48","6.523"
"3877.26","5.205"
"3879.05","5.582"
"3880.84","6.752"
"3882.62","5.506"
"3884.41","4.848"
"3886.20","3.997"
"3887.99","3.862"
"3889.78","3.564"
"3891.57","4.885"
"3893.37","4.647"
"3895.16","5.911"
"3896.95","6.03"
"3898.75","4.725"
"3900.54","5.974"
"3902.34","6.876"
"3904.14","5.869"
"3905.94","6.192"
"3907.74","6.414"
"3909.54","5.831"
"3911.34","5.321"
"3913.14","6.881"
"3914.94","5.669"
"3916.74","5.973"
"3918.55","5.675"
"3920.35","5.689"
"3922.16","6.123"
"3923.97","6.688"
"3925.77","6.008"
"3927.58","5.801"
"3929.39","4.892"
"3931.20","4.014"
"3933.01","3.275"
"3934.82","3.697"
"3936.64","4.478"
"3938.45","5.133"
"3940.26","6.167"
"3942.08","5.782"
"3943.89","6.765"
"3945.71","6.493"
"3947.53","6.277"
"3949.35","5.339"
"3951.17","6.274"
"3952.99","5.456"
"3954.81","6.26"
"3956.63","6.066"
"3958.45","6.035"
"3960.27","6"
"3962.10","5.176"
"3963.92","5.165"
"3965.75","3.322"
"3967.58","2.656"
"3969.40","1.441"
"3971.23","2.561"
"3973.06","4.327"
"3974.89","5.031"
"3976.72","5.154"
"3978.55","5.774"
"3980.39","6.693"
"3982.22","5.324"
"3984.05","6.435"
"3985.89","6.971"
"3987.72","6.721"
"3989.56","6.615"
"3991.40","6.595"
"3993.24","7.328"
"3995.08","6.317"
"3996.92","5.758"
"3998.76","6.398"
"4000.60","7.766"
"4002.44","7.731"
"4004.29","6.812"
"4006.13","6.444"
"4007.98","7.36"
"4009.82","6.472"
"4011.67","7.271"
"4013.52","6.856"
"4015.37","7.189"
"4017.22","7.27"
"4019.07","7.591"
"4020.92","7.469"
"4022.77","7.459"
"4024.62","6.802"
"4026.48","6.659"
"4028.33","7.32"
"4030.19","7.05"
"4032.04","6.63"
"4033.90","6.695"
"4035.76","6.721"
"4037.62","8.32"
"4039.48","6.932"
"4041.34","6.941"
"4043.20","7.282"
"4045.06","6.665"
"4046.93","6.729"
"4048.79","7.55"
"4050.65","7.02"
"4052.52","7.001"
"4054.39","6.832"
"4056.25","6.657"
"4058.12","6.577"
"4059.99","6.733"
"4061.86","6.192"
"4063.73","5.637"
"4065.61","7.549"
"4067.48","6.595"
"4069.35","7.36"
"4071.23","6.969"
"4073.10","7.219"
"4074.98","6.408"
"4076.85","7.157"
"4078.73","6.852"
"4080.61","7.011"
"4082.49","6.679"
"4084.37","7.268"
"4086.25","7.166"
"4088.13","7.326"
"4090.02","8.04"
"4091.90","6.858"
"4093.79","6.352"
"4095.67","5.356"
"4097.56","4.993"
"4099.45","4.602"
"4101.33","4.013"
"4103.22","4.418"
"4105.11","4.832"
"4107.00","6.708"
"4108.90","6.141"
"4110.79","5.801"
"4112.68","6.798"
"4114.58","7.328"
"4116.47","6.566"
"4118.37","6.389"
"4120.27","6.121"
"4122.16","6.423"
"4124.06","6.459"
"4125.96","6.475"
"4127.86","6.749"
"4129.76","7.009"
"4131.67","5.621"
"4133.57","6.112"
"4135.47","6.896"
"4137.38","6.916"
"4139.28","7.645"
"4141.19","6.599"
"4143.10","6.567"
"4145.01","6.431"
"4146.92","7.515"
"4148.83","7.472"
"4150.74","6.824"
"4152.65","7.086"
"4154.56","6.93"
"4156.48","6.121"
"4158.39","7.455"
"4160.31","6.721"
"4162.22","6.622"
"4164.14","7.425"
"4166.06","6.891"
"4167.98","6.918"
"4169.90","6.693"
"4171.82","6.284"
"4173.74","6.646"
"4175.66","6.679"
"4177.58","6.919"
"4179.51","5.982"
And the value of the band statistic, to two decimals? 2.23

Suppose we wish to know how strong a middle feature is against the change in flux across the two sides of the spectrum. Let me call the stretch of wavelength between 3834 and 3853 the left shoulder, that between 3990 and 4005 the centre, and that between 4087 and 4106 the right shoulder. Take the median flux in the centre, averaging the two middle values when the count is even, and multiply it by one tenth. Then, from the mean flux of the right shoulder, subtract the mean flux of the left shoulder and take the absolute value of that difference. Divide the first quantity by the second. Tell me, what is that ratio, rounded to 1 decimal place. 1.2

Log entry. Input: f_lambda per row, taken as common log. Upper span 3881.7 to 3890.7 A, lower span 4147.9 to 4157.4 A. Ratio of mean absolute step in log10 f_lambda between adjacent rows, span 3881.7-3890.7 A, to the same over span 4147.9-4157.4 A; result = 1.6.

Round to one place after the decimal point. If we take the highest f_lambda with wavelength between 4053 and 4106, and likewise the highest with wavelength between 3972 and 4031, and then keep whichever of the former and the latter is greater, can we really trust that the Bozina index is 8.0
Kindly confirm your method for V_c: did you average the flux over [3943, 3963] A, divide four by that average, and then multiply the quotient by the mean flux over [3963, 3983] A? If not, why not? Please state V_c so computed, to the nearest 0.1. 2.9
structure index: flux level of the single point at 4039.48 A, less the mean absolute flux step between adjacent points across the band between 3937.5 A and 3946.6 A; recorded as 6.3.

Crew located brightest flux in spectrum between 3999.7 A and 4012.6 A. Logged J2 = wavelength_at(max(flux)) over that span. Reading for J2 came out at 4000.60 A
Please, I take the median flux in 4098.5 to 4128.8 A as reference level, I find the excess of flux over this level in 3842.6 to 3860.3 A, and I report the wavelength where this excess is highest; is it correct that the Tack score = 3854.12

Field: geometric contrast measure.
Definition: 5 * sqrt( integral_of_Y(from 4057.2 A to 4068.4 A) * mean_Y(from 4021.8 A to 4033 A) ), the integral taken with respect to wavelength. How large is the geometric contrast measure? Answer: 113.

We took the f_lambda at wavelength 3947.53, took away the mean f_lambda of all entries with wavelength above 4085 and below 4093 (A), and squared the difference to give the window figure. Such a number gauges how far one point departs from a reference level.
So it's 1.1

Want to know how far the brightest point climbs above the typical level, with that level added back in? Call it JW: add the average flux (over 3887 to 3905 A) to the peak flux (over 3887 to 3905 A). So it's 12.1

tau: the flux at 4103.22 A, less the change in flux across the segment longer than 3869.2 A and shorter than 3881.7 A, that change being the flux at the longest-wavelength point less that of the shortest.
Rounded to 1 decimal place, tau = 4.3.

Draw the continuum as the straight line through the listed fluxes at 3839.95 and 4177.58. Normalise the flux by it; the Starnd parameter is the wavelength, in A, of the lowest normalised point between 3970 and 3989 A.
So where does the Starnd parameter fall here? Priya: 3971.23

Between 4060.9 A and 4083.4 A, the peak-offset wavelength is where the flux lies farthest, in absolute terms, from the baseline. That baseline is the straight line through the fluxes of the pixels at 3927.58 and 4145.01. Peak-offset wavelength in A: 4065.61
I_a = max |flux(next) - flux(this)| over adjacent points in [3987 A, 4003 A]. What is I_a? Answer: 1.37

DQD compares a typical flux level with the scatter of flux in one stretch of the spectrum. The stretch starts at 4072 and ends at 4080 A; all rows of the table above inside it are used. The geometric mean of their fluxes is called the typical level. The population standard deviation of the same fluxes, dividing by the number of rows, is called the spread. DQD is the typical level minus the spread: 6.58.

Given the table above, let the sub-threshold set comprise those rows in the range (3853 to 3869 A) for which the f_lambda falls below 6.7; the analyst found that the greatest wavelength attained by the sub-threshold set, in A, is 3868.34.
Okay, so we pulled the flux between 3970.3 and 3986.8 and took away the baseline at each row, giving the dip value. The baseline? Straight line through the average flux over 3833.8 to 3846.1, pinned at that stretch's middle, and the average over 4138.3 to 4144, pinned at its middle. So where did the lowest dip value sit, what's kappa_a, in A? 3971.23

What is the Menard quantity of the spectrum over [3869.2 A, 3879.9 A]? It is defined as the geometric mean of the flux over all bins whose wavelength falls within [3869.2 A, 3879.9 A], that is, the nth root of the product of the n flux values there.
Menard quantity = 6.1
